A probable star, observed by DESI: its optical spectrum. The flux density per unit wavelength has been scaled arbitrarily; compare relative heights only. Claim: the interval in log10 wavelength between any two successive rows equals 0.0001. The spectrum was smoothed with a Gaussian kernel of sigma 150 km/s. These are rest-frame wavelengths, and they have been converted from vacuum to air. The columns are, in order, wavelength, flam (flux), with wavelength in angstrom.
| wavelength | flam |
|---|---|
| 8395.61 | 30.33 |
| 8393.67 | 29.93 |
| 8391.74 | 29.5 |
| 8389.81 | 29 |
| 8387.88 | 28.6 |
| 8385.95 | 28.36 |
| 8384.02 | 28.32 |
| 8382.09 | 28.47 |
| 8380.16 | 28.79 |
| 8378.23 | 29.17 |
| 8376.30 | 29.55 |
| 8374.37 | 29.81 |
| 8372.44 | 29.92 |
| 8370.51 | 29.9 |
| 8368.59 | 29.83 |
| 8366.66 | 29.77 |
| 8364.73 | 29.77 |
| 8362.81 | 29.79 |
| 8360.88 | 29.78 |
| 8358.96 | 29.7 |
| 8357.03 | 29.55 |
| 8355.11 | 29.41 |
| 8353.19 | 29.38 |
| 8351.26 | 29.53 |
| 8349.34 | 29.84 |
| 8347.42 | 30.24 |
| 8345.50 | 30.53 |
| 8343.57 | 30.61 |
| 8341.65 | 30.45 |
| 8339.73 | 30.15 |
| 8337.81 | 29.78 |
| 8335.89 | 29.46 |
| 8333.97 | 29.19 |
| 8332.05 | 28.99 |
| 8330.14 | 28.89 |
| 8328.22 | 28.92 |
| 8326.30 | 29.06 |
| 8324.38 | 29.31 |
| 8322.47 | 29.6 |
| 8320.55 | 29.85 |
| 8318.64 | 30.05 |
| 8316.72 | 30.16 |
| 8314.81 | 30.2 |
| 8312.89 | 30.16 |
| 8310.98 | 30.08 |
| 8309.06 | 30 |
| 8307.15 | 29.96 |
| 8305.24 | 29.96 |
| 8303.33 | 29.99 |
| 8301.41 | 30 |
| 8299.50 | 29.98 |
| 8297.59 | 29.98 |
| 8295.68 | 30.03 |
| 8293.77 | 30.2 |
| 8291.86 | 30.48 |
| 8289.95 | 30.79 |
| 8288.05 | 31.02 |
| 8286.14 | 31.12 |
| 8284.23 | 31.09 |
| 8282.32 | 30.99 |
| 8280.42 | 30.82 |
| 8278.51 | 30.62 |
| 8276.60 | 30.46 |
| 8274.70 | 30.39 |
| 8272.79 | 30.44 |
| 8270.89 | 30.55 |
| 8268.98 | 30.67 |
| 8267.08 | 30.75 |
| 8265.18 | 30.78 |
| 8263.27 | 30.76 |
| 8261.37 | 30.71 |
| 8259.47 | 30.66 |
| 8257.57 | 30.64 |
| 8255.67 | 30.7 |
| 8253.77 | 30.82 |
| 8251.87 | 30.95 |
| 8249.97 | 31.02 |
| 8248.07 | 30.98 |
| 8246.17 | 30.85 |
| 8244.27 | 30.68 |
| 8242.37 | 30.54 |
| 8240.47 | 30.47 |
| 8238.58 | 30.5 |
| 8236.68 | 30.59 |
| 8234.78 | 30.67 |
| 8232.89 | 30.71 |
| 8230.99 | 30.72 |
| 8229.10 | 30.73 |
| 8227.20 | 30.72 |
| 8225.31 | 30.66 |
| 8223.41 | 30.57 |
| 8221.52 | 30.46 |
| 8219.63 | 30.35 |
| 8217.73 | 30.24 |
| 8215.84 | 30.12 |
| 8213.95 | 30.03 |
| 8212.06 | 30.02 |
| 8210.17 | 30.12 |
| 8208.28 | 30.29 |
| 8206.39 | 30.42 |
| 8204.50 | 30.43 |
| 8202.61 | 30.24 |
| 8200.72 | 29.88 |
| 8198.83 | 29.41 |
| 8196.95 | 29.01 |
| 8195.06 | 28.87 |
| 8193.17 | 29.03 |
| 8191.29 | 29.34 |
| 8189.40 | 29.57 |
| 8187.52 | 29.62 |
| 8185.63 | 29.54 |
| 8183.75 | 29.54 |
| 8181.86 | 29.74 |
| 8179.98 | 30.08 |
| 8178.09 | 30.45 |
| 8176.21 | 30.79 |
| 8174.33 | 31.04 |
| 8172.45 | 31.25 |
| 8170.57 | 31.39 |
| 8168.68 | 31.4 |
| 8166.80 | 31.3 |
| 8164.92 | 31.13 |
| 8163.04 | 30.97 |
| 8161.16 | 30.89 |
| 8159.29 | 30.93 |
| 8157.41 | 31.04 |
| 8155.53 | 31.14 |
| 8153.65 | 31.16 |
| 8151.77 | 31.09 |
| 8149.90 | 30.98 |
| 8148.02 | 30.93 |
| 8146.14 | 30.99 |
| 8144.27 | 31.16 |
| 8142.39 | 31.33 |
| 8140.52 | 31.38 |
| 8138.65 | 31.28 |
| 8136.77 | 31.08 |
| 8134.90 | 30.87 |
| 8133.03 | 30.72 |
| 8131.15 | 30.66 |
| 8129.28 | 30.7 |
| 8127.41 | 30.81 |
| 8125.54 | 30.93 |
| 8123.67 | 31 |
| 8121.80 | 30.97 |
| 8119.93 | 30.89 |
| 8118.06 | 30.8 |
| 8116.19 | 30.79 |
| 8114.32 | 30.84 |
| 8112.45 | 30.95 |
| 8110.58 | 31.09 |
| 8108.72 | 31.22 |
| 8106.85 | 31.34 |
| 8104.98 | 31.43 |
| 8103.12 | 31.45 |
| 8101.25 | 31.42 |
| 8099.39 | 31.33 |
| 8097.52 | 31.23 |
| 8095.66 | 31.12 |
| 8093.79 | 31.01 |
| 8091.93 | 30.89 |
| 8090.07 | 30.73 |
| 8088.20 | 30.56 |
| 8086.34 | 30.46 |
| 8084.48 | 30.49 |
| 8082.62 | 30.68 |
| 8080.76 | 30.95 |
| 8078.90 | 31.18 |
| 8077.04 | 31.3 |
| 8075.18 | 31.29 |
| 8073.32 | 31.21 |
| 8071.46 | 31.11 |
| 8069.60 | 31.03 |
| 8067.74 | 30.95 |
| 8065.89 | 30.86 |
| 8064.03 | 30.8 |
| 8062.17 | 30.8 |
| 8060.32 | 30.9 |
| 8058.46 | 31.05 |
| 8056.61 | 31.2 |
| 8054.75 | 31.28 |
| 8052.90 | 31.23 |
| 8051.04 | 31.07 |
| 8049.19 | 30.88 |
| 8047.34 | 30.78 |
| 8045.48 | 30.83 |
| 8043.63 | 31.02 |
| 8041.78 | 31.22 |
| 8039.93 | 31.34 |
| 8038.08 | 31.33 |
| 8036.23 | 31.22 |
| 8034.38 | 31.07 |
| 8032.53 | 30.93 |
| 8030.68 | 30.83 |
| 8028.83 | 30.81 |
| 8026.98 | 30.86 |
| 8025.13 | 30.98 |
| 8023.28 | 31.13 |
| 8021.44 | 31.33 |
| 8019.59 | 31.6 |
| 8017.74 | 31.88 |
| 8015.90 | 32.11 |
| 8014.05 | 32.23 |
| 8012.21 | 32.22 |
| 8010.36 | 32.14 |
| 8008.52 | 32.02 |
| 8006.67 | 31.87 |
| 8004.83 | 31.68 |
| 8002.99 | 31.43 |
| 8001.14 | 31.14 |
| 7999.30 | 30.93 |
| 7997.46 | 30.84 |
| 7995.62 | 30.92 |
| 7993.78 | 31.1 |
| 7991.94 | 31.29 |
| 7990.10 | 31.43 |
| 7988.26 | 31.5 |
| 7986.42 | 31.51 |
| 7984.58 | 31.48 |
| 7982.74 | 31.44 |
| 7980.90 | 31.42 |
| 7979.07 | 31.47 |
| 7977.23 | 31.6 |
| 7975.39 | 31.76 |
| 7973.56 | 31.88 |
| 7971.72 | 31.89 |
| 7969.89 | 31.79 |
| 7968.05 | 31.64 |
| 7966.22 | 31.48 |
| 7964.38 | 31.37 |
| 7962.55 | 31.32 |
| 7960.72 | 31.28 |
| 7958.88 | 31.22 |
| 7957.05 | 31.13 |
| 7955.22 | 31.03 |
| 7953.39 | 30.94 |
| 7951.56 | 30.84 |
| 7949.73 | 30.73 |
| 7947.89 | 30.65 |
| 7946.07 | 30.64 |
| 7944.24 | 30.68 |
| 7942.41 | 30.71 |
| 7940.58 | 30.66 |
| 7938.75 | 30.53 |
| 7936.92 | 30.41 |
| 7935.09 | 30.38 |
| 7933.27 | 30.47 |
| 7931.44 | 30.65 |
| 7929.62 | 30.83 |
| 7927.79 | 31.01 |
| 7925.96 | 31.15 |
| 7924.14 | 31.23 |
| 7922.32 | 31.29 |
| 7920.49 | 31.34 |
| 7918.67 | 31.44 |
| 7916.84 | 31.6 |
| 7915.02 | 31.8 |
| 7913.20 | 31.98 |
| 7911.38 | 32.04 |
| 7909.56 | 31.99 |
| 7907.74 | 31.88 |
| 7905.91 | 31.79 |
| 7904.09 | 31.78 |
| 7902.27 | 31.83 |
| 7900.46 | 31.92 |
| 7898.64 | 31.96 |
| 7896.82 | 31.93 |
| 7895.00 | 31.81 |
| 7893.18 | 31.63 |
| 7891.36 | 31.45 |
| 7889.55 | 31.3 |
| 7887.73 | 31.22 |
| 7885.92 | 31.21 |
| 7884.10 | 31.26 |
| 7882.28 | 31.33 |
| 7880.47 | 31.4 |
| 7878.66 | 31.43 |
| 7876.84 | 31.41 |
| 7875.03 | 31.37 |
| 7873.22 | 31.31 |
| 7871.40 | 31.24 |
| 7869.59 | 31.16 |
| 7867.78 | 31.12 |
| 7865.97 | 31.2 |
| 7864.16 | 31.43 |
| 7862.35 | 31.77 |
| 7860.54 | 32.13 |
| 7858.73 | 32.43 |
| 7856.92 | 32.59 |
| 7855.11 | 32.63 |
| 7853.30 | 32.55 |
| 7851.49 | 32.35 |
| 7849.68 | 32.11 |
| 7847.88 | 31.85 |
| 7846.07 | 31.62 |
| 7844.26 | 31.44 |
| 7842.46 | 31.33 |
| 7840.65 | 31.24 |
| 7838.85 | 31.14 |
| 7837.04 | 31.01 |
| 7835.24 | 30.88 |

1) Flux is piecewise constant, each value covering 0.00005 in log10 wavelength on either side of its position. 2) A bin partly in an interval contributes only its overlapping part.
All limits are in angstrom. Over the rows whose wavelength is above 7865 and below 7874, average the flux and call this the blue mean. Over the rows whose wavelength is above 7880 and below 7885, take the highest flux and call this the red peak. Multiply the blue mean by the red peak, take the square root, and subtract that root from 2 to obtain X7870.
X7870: -29.3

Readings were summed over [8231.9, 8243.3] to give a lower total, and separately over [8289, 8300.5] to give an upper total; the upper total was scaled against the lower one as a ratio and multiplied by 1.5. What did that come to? 1.48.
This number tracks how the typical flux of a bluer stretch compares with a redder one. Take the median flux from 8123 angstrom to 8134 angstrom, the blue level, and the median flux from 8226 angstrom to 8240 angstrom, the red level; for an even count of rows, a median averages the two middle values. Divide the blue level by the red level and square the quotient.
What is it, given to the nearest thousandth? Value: 1.004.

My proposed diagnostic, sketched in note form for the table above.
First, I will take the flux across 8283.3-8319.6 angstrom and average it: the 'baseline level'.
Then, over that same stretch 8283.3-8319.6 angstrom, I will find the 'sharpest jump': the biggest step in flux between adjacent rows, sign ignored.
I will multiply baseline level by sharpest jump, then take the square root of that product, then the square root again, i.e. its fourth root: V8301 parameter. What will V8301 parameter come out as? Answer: 1.75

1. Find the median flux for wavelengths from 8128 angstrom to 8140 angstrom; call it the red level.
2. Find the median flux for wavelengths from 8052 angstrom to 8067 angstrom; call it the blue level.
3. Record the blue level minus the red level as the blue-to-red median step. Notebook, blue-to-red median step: 0.2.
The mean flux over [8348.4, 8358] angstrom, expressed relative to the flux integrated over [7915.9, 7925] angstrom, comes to 0.103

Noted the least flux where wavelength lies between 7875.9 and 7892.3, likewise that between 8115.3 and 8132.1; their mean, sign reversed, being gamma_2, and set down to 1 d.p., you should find -30.9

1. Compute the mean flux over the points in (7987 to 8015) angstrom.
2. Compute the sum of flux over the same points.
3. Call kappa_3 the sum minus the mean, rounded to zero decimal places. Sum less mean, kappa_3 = 441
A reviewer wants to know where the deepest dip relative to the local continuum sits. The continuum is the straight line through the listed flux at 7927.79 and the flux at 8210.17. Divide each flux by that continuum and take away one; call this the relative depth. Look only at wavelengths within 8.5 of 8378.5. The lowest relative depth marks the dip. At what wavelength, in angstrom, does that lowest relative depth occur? 8384.02 angstrom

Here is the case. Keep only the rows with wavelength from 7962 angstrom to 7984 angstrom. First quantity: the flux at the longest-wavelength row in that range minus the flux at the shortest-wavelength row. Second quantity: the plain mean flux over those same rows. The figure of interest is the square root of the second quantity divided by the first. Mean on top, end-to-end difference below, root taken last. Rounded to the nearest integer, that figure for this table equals 16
